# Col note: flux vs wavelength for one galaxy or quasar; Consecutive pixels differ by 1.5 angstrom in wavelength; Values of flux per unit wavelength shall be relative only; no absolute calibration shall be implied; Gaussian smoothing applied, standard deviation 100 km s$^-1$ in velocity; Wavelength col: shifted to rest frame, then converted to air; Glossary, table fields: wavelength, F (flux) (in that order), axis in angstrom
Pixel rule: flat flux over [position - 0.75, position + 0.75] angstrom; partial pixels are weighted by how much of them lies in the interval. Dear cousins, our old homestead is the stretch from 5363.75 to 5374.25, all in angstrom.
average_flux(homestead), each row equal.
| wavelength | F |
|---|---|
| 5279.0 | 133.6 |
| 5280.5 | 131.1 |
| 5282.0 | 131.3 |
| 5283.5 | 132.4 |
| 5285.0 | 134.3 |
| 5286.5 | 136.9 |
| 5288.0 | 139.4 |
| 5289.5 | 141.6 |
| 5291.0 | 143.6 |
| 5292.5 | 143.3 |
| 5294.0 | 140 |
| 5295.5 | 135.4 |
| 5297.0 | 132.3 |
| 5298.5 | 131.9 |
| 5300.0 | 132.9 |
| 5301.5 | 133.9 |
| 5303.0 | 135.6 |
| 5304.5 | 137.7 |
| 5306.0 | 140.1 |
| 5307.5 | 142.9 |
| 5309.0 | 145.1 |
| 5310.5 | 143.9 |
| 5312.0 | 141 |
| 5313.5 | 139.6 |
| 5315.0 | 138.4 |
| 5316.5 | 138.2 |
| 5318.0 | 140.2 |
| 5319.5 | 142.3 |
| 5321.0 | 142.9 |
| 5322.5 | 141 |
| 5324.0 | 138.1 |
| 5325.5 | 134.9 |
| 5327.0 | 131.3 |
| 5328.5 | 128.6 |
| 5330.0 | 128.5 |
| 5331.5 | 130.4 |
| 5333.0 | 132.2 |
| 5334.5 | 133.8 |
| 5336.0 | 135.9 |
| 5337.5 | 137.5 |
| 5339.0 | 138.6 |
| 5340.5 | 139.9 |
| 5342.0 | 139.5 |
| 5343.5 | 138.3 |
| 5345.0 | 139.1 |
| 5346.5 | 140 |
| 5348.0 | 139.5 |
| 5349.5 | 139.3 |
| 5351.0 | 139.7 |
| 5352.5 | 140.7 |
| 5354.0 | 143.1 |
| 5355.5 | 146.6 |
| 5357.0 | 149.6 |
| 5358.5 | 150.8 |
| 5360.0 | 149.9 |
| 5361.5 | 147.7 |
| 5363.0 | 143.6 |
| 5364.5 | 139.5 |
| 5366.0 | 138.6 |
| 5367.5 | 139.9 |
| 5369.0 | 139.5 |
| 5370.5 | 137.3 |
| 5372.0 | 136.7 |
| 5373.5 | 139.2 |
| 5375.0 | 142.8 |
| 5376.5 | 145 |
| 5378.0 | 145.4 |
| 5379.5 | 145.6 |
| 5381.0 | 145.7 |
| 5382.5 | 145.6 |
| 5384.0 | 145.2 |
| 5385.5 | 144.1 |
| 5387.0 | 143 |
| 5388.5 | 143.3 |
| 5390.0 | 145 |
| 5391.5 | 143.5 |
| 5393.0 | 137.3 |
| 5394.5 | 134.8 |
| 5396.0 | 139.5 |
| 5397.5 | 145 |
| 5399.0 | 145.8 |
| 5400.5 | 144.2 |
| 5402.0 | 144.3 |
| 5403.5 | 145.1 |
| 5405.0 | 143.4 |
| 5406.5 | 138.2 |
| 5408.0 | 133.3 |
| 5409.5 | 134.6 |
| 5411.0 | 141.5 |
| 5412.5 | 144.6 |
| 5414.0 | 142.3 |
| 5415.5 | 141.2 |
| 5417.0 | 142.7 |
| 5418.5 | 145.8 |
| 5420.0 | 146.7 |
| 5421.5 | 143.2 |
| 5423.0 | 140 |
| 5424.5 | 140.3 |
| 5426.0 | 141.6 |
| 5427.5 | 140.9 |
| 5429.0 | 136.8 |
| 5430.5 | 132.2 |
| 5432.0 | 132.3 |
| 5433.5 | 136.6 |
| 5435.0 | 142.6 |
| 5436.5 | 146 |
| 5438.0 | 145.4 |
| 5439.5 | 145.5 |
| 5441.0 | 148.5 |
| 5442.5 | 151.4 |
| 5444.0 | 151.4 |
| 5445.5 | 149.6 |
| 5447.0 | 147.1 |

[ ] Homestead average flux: 139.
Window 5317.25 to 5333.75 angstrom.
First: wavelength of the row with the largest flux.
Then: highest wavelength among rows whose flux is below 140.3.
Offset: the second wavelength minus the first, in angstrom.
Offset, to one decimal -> 12.0 angstrom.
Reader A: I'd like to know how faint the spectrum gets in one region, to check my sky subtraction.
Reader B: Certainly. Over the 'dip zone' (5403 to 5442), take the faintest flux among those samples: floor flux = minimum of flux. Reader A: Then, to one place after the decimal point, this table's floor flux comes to 132.2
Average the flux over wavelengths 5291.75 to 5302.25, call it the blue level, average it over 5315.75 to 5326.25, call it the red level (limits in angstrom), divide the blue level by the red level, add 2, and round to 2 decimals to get 2.97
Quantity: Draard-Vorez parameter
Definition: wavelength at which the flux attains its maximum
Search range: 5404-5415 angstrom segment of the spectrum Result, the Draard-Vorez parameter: 5412.5 angstrom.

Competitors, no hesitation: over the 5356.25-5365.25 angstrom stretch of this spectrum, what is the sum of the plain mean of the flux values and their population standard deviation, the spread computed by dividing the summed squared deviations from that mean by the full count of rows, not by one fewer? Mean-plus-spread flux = 151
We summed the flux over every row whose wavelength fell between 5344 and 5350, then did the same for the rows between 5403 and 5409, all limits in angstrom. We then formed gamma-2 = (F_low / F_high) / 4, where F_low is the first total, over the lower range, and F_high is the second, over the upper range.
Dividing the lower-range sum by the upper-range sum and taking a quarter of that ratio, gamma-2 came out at 0.249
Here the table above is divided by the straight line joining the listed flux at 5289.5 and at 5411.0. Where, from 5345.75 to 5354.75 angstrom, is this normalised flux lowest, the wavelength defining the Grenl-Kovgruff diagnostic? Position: 5349.5 angstrom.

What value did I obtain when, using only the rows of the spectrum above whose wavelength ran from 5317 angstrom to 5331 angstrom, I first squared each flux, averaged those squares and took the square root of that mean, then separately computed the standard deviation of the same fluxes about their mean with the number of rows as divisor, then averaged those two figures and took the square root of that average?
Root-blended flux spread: 8.43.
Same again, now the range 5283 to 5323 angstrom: 8.45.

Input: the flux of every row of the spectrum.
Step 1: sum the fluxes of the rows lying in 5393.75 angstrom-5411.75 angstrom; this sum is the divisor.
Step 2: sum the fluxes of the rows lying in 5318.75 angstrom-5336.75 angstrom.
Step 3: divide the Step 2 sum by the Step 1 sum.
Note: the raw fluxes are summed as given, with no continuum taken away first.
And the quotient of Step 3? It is 0.959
